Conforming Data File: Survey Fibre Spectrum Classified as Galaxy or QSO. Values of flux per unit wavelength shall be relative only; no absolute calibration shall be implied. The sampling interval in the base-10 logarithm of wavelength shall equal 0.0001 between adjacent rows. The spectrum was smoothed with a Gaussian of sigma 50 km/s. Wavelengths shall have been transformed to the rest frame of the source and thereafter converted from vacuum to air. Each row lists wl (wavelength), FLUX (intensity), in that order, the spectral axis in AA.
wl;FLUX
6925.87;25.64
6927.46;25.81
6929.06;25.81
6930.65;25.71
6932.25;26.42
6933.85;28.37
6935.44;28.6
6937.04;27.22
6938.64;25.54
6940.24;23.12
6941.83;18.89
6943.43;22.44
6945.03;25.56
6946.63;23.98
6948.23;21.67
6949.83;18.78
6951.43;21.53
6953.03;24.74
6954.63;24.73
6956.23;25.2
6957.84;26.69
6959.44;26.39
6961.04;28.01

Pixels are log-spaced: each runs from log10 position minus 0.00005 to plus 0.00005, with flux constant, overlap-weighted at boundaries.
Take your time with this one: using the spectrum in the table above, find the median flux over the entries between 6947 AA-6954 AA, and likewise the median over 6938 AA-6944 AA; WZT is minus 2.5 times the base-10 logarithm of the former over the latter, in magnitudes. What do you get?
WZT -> 0.06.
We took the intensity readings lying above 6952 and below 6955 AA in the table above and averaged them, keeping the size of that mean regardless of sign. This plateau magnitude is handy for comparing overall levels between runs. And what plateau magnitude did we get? 25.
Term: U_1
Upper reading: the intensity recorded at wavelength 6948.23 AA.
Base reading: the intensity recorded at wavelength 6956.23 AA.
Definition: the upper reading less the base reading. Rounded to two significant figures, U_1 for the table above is -3.5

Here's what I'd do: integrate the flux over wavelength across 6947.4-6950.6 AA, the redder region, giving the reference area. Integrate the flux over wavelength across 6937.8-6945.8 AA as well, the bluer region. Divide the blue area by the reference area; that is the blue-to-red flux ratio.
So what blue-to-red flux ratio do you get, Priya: 2.9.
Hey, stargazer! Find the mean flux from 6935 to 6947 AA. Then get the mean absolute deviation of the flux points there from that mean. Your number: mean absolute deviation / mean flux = 0.095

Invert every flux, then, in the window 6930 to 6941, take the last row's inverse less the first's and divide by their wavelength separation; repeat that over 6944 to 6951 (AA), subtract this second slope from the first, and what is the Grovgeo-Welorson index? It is -0.0025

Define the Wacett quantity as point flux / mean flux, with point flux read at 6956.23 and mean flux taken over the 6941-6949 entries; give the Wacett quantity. 1.12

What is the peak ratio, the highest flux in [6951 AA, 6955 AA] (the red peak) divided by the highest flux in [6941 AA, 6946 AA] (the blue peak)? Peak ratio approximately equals 0.97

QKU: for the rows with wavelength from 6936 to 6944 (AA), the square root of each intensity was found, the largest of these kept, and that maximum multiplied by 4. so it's 20.9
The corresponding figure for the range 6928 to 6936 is 21.4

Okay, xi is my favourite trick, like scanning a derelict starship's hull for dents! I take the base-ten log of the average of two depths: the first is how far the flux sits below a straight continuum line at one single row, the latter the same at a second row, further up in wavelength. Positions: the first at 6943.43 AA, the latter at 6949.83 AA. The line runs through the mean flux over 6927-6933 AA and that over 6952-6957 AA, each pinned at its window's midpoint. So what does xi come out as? 0.66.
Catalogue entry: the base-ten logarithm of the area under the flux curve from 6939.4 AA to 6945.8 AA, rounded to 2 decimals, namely 2.16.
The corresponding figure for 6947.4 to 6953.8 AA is 2.14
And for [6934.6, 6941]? 2.22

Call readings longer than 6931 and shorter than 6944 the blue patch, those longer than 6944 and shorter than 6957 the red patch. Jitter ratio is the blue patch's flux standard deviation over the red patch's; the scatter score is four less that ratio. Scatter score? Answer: 2.6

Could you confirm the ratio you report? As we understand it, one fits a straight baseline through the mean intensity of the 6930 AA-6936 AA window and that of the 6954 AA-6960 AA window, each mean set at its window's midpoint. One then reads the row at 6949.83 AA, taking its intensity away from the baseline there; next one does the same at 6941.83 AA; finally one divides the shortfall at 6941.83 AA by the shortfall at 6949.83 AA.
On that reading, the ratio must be 1.1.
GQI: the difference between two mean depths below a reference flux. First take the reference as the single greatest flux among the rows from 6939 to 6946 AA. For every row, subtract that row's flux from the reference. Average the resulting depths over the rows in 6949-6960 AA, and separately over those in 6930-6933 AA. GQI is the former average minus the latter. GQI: 2.1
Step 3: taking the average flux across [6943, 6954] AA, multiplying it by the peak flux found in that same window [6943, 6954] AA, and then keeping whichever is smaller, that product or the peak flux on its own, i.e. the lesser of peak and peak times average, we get 25.6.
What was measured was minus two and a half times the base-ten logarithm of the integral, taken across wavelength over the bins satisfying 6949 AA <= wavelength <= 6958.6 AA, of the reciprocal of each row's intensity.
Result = 0.96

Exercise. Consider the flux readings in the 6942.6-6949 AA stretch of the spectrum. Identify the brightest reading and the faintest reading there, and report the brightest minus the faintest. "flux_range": 3.9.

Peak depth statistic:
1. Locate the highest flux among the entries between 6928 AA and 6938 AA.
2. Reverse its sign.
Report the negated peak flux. -28.6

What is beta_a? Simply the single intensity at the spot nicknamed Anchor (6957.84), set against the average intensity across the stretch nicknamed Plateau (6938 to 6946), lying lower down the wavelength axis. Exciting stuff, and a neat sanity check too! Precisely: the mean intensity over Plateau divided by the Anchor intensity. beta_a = 0.87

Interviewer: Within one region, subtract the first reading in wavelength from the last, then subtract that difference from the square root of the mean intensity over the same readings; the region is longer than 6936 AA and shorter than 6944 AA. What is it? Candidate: 10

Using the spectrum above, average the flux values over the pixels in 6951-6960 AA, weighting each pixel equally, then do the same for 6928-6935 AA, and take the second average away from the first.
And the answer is -1.7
